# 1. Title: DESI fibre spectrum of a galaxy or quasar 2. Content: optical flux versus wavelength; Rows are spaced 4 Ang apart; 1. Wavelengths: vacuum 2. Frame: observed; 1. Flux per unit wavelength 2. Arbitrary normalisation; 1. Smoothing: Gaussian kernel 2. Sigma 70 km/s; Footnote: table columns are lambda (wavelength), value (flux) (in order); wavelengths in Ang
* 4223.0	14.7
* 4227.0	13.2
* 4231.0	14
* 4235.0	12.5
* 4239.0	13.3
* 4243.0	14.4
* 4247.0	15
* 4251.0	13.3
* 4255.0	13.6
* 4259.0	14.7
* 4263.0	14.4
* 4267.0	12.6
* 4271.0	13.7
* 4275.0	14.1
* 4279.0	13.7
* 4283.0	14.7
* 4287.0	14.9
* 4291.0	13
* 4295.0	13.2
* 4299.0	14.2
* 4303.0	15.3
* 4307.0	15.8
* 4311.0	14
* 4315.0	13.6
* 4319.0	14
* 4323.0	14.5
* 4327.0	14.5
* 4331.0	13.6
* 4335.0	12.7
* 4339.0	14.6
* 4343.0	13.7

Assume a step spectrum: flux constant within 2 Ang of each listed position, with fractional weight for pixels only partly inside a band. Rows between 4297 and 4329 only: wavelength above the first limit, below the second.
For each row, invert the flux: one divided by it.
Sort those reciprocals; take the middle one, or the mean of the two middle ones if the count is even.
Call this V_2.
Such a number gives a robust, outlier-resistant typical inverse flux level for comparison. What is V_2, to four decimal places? 0.0697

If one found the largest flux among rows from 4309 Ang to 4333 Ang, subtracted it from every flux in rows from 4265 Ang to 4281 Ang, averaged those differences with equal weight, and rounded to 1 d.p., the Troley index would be -1.0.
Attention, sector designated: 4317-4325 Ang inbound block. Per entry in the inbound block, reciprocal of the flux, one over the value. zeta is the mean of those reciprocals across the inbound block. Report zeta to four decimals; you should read 0.0702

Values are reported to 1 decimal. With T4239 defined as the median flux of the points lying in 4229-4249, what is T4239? 14.0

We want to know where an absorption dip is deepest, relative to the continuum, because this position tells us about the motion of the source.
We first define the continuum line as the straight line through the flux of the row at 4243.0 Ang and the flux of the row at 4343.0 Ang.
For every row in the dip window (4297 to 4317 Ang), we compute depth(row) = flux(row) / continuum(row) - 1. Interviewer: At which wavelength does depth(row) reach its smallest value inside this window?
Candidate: 4315.0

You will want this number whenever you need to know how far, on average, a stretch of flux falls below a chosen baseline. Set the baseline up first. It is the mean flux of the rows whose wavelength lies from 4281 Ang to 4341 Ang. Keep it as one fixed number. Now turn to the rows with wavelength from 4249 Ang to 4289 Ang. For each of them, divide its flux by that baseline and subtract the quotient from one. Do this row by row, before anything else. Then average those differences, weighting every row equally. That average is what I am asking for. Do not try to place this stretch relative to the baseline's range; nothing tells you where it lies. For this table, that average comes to 0.0143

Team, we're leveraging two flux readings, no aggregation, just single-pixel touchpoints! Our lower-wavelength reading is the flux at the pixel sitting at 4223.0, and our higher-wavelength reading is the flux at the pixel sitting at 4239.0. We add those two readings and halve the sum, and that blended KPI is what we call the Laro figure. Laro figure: 14.0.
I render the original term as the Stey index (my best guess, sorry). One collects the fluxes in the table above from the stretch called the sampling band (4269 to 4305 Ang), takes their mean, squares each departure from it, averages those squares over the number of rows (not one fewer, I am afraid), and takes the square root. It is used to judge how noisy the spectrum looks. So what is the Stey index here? 0.73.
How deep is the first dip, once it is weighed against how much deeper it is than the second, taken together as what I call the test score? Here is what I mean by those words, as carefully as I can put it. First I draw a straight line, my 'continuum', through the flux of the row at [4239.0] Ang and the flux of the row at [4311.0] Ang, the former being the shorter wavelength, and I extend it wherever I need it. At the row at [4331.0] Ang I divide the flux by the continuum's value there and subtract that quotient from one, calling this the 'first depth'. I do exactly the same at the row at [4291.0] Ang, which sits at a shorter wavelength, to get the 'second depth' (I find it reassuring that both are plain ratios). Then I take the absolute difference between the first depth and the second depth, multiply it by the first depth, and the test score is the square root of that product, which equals 0.026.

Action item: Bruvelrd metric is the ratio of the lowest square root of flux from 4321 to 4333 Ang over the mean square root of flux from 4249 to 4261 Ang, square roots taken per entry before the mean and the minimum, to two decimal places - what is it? 0.99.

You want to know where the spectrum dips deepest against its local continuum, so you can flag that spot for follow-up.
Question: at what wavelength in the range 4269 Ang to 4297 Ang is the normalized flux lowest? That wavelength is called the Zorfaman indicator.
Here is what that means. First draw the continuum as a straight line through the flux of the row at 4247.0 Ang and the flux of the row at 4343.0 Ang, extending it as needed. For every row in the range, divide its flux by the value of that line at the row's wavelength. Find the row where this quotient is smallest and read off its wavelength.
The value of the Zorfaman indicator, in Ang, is 4291.0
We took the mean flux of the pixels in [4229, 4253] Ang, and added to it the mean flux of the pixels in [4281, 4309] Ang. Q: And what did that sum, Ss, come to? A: 28.2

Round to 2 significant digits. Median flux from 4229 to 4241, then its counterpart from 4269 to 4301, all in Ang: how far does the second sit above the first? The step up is 0.60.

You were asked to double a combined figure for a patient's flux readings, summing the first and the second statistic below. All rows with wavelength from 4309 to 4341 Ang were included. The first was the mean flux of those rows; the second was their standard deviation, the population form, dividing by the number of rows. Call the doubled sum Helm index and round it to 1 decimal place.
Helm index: 29.1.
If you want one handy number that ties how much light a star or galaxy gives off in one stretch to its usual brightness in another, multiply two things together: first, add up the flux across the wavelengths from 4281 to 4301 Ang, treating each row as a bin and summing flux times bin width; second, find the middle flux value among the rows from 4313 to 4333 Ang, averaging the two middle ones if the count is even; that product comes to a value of 3920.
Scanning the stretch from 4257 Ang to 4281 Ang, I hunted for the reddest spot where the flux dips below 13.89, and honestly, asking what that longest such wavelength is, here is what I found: 4279.0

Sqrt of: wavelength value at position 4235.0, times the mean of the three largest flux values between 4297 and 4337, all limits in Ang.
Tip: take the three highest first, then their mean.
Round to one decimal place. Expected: 13.8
